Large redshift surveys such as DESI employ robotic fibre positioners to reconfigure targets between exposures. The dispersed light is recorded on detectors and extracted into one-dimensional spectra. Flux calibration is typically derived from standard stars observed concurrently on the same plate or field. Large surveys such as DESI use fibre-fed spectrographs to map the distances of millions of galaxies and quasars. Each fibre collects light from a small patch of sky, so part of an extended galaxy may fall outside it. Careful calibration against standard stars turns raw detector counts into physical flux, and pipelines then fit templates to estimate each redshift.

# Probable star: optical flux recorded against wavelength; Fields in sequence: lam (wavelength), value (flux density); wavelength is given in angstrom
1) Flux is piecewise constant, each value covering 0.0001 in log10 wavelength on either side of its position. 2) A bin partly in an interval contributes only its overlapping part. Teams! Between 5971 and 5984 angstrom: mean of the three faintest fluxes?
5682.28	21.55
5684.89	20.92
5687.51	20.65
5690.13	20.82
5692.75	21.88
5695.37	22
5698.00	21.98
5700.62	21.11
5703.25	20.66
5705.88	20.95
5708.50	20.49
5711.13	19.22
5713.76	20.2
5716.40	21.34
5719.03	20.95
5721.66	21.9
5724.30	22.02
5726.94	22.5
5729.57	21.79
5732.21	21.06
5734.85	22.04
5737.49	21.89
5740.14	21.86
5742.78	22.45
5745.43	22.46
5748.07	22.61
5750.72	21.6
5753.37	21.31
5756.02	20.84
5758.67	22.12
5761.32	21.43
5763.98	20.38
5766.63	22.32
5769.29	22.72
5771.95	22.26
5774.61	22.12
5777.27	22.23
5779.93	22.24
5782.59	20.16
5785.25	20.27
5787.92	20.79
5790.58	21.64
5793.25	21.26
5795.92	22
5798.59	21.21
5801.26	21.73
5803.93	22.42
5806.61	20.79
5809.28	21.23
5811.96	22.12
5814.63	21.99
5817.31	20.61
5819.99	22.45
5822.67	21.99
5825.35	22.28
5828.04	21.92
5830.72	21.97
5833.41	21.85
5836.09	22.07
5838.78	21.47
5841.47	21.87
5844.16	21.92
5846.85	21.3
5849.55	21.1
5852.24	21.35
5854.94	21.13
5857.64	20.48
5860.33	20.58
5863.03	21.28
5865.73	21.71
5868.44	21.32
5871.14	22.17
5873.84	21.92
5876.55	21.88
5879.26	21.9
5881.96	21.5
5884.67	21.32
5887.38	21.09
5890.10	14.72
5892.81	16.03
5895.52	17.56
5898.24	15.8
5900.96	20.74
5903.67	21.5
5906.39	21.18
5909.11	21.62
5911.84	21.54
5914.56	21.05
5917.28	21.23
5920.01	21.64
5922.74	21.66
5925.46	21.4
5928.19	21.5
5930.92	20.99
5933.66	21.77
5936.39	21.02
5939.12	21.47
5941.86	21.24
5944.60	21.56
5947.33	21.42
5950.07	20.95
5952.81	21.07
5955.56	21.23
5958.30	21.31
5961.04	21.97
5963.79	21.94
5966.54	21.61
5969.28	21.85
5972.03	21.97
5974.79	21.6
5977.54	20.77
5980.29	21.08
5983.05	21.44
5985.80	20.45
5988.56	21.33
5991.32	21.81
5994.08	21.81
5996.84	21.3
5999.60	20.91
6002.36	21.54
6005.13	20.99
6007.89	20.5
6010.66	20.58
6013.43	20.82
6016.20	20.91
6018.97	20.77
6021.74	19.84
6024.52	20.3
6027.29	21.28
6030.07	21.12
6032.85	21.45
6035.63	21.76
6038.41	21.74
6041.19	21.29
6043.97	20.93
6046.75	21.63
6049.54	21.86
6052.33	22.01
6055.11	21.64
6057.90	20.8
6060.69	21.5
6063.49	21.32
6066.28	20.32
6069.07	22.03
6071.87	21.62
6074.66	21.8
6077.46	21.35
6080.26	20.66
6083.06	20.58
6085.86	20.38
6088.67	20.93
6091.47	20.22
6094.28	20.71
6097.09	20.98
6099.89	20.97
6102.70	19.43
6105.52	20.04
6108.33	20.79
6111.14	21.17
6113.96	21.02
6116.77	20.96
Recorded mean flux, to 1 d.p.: 21.1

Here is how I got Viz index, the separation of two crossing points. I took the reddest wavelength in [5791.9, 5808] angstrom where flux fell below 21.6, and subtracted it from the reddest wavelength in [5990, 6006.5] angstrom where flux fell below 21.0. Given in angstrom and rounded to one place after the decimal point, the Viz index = 198.5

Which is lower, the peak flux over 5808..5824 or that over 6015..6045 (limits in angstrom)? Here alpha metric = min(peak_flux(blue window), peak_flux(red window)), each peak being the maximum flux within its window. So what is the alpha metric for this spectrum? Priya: 21.8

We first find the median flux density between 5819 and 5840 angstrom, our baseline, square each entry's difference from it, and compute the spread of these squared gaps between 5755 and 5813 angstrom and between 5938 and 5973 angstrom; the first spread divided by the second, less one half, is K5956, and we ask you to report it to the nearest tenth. 2.5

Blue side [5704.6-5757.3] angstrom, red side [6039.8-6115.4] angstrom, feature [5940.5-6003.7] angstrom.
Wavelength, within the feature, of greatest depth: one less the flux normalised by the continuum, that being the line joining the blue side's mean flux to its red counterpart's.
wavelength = 5985.80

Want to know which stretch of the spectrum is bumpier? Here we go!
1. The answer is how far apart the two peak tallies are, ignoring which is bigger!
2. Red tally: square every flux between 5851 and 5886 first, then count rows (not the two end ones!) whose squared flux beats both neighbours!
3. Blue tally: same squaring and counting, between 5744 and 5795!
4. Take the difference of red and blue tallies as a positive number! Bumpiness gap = 2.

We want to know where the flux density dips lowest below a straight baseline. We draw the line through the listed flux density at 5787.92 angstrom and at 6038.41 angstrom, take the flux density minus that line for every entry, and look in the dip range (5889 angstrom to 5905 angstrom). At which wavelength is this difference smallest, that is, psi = 5890.10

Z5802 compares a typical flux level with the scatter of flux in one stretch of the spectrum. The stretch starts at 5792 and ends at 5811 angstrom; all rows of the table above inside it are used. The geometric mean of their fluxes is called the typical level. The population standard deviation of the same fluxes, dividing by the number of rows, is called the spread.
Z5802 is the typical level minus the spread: 21.0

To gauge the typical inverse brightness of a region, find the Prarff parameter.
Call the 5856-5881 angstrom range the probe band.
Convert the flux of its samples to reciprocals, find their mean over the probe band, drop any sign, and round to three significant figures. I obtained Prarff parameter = 0.0466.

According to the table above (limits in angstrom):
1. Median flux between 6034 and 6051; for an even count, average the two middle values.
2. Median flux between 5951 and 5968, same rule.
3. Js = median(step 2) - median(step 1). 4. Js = -0.2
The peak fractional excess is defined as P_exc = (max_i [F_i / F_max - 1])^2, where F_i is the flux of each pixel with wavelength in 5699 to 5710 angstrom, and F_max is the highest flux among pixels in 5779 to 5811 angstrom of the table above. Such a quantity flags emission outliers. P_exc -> 0.0034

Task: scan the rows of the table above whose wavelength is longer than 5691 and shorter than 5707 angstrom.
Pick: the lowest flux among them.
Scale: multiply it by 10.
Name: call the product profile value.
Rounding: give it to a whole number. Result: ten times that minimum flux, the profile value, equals 207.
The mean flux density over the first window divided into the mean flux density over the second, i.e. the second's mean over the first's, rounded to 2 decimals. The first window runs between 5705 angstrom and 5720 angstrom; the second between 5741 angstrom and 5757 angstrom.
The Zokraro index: 1.07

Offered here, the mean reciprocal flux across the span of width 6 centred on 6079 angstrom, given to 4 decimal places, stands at 0.0476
